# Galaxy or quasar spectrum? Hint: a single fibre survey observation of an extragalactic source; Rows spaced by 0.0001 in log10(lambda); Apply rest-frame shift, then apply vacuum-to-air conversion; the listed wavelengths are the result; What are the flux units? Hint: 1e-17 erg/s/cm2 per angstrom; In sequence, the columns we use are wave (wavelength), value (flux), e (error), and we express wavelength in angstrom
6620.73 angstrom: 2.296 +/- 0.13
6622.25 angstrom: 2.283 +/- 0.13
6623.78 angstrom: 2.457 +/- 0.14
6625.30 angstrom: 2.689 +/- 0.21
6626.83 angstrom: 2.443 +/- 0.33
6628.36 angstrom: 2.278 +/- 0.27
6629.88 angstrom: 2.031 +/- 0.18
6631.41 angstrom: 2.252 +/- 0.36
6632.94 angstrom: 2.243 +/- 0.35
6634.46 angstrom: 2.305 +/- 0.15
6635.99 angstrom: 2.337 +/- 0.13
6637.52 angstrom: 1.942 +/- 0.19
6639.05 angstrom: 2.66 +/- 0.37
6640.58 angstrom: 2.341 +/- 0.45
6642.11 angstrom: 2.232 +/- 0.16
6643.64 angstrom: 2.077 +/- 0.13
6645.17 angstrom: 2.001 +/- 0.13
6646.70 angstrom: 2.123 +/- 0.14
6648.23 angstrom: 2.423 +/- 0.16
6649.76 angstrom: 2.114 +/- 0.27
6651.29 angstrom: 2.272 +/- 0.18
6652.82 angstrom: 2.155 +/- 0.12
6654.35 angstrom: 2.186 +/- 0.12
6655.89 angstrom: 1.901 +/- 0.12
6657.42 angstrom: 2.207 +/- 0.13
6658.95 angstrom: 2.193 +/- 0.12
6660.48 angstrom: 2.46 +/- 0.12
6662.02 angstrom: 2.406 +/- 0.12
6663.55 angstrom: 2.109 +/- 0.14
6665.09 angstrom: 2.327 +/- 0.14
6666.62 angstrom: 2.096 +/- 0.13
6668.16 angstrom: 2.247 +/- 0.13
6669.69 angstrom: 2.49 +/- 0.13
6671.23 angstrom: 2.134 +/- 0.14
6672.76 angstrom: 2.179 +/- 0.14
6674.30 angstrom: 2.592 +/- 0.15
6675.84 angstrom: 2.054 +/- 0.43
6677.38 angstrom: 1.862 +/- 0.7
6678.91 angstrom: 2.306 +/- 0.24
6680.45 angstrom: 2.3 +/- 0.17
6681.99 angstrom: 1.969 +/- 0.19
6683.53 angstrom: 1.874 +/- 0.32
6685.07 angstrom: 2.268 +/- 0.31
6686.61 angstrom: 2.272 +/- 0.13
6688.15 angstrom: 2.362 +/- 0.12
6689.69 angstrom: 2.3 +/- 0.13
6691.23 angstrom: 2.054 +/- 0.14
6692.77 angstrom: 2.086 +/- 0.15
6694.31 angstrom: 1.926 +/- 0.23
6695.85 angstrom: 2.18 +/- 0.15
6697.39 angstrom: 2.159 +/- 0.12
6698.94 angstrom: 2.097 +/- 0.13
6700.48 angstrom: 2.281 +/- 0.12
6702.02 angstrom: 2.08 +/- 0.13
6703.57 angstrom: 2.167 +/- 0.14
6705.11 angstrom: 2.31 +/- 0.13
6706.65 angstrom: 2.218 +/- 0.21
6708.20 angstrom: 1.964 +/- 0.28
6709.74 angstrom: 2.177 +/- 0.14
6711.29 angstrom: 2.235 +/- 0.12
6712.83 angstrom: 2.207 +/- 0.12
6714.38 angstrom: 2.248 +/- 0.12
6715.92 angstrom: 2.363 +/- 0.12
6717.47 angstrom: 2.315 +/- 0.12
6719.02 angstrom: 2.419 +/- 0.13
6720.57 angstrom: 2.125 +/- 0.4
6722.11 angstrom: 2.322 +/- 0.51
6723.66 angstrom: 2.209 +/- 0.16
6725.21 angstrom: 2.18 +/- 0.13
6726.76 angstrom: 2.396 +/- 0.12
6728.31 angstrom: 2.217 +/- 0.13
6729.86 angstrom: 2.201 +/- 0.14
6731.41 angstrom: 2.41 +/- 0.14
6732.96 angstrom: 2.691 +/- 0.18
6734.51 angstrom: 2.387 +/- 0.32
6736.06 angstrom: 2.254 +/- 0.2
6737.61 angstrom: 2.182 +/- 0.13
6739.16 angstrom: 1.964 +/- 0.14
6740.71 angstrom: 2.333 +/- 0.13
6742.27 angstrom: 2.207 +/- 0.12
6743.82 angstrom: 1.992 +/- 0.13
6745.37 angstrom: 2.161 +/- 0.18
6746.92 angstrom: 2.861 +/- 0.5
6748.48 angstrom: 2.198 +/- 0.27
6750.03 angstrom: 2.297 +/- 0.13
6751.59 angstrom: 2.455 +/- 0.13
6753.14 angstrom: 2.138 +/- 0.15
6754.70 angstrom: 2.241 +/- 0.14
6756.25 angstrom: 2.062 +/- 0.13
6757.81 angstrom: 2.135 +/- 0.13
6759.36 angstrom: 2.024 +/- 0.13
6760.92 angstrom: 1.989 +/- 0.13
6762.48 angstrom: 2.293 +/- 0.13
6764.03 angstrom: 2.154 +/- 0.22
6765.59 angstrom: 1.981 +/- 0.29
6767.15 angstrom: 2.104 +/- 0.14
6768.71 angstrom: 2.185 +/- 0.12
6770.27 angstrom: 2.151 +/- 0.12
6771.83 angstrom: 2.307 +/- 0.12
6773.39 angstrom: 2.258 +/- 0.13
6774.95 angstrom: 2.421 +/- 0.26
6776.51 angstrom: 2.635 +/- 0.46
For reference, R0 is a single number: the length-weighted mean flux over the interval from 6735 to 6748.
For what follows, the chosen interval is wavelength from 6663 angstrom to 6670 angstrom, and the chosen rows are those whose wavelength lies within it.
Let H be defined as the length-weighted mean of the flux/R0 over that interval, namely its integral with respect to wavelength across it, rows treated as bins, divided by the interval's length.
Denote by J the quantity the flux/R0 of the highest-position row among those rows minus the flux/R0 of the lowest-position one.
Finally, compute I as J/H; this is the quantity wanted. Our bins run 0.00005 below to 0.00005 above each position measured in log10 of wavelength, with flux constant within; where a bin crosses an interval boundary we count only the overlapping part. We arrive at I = 0.17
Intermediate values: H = 0.998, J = 0.17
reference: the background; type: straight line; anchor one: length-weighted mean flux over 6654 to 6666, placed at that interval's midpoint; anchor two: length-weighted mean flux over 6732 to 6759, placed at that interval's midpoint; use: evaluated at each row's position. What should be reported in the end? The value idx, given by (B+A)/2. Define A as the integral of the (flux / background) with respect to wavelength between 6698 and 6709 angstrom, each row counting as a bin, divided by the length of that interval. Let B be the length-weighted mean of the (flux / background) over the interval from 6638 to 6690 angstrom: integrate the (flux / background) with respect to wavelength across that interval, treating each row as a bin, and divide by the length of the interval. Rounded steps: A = 0.96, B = 1.00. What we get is 0.98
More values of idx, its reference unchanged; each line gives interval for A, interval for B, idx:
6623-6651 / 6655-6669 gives 1.01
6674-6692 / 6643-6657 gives 0.97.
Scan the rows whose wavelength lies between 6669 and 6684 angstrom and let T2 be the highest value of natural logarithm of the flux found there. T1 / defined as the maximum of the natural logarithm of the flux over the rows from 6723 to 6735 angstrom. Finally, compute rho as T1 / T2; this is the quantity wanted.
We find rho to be 1.04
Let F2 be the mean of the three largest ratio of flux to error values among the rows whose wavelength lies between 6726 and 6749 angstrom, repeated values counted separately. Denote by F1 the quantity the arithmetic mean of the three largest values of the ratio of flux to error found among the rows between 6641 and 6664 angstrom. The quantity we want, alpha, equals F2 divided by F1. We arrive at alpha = 0.96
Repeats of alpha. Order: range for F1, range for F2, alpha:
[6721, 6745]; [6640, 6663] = 1.04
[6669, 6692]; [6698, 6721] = 1.03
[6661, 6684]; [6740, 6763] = 0.98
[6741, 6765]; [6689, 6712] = 1.01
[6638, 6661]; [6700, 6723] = 1.02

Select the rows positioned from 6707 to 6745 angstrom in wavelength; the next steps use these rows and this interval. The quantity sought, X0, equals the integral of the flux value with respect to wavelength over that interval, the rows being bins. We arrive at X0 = 85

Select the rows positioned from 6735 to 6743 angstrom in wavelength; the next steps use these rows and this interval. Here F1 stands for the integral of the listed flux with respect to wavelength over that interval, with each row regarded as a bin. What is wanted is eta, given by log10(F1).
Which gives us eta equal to 1.24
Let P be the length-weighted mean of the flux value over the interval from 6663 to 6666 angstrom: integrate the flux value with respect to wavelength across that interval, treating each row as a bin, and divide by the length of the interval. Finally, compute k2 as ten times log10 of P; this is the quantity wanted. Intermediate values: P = 2.22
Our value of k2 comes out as 3.46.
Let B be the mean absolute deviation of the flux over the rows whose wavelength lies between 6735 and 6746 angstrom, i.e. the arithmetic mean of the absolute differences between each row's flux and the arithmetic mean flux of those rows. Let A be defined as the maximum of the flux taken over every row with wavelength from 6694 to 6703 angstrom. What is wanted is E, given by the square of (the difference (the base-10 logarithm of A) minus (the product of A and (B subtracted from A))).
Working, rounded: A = 2.281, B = 0.10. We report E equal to 21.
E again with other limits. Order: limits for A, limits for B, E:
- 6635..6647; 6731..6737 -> 40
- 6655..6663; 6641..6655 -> 30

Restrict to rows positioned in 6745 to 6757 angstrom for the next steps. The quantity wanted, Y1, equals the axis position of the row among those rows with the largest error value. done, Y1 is 6746.92 angstrom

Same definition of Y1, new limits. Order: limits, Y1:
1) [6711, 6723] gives 6722.11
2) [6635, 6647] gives 6640.58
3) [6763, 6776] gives 6765.59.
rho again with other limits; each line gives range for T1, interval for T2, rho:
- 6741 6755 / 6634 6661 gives 1.07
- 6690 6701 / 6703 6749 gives 0.78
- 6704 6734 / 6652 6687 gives 1.04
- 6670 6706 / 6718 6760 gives 0.91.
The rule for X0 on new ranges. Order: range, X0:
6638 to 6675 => 83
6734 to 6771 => 81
